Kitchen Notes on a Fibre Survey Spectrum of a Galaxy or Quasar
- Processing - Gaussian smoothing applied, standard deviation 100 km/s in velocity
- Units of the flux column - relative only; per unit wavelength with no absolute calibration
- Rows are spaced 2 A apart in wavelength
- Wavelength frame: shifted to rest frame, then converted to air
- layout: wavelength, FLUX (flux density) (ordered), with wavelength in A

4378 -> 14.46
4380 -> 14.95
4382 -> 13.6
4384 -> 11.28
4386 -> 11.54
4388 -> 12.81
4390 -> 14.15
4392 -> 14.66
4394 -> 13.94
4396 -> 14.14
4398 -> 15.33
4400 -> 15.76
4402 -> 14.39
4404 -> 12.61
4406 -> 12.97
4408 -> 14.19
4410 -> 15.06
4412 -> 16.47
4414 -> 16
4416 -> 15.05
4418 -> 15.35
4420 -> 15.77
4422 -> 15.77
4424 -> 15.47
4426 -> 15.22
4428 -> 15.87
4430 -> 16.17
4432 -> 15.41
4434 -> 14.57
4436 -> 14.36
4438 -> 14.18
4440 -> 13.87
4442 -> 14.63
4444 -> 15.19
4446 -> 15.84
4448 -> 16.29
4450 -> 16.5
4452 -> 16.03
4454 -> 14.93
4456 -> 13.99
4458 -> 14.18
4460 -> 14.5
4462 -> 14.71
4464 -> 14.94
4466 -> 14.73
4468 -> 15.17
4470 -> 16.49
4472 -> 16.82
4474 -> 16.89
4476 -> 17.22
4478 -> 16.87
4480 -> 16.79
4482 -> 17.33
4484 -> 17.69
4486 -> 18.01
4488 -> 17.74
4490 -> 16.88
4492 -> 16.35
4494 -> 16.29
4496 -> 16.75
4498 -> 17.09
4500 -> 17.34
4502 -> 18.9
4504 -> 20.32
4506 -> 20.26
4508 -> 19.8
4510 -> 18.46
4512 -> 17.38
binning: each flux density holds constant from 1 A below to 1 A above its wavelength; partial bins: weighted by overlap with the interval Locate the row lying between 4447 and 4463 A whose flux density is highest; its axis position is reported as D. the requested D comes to 4450 A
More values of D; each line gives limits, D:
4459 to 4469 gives 4468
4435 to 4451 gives 4450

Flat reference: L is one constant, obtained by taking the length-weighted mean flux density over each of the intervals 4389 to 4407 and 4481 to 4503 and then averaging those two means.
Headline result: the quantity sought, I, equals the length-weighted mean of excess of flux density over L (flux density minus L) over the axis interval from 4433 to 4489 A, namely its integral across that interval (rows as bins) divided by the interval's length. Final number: 0.0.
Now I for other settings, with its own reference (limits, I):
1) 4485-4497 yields 1.2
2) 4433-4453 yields -0.6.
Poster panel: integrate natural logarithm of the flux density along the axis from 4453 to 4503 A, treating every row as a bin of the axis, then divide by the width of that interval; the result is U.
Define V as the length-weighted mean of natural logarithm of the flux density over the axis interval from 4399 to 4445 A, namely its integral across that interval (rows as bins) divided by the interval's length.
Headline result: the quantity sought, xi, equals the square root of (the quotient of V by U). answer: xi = 0.984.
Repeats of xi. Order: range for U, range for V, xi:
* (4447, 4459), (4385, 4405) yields 0.982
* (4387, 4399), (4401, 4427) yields 1.010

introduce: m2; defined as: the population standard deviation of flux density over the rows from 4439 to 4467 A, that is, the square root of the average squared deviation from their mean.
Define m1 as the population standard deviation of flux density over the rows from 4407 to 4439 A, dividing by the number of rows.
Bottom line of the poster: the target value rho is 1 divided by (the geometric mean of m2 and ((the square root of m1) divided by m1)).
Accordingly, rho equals 1.01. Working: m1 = 0.7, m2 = 0.8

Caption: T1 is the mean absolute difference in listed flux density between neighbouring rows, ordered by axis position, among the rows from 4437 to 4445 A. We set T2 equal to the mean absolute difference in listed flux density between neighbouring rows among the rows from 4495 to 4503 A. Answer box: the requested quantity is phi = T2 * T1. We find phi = 0.39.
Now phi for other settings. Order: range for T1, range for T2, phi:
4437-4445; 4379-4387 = 0.71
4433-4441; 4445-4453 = 0.09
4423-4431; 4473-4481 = 0.10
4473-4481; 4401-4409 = 0.28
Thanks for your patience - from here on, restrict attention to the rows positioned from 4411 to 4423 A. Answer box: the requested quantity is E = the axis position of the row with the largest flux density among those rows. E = 4412 A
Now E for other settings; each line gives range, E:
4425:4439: 4430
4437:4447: 4446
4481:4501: 4486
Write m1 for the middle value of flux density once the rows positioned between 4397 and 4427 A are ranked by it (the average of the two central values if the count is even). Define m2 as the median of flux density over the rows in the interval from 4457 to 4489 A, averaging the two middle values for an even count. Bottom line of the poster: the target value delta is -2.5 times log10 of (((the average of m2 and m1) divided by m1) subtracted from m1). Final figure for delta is -2.89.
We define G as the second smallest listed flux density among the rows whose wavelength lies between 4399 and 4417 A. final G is 12.97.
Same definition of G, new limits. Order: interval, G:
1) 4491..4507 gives 16.35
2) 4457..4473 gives 14.5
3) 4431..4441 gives 14.18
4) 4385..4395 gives 12.81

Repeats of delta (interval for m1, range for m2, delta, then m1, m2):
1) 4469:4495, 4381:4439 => -3.01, 16.9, 14.7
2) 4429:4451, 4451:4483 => -2.88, 15.2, 15.6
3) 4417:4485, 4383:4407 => -2.90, 15.4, 14.0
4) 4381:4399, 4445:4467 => -2.78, 13.9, 14.9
